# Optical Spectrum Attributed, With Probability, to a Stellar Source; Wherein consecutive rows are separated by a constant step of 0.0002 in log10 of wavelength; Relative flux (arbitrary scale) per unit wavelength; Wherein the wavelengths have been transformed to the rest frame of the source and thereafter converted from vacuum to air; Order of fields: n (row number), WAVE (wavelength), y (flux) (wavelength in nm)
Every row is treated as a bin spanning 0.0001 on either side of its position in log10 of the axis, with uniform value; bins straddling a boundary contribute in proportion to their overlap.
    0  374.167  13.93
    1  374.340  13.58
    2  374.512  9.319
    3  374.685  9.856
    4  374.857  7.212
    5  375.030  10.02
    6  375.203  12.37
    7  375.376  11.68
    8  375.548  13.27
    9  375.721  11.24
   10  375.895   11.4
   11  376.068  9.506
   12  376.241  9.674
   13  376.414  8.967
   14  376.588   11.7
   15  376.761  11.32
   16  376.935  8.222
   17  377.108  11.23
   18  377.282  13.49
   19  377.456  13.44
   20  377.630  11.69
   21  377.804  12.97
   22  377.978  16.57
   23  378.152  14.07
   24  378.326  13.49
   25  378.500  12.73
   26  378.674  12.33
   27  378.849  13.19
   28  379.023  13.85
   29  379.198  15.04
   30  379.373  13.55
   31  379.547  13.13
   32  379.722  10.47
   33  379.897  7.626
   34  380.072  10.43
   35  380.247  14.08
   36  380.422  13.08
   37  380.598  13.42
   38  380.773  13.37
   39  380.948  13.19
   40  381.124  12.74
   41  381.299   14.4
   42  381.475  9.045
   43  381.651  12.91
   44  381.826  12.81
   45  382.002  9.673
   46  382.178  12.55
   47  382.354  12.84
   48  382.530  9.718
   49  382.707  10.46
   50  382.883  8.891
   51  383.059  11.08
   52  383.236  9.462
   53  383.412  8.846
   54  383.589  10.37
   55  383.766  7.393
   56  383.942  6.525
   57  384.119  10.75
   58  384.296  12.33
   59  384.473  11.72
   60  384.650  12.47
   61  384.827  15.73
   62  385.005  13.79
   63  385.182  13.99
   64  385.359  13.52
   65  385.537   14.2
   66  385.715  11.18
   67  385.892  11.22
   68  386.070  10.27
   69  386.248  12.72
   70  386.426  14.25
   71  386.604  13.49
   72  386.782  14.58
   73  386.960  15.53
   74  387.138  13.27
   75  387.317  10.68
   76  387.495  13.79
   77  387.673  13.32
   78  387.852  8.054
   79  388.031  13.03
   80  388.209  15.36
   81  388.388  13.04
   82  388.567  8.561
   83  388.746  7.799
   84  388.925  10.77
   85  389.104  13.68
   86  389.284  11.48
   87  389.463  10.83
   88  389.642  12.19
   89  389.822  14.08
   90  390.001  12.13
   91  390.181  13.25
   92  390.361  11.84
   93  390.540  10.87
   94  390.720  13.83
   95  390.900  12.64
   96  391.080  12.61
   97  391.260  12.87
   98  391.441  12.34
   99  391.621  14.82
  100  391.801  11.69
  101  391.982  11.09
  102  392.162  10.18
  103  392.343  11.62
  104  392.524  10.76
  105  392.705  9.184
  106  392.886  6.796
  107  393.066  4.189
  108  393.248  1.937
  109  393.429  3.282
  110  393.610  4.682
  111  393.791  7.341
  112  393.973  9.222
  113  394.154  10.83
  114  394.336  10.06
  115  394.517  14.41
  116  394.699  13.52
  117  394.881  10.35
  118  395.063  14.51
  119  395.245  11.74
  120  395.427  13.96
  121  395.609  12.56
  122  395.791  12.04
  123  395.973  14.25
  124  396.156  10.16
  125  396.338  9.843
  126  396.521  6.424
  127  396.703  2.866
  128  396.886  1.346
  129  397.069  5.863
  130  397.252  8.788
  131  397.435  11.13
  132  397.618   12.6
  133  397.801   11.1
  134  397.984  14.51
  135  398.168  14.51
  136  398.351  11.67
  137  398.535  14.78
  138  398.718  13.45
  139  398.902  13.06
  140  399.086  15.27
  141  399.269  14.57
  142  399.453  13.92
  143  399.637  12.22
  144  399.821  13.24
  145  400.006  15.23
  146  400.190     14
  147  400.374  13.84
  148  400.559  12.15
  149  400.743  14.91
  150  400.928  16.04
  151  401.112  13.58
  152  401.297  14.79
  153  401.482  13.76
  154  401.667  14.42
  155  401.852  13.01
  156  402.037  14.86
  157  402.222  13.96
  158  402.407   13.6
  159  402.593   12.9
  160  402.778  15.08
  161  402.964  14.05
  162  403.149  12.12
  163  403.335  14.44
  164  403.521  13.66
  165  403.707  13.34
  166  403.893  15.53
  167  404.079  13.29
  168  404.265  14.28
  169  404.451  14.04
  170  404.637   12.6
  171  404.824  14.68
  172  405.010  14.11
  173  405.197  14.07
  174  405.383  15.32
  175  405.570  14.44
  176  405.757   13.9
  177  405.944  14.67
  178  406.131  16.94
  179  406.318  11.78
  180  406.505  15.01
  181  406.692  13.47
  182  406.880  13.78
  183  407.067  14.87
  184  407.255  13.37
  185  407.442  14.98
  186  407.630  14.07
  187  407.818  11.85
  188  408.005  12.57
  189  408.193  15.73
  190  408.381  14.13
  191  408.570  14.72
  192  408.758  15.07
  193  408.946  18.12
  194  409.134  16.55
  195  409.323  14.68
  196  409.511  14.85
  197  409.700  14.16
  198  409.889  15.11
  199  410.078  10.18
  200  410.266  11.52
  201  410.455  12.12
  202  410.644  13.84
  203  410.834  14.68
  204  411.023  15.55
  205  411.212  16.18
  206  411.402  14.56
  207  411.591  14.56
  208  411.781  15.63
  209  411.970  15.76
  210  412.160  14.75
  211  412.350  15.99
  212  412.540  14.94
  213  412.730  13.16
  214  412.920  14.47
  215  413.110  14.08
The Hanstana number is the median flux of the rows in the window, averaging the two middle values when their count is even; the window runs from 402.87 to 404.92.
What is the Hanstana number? 14.0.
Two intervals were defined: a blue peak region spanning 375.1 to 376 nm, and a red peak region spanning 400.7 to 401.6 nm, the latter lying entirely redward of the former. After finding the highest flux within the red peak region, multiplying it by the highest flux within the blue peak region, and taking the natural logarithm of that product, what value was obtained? 5.36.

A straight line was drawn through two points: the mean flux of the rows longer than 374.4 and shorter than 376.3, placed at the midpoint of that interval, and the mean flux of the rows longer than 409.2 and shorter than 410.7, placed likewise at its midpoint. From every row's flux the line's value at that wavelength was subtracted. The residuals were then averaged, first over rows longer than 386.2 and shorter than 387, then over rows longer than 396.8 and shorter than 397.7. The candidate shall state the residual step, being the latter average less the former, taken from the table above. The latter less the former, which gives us -7.0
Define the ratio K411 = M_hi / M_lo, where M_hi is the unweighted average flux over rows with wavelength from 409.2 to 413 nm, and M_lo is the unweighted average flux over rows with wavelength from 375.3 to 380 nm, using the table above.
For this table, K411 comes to 1.19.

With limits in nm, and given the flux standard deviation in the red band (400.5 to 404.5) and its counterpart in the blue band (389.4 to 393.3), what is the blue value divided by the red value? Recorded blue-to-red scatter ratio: 3.1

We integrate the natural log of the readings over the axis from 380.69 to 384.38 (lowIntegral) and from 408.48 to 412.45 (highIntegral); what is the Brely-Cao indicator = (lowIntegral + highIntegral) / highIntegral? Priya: 1.82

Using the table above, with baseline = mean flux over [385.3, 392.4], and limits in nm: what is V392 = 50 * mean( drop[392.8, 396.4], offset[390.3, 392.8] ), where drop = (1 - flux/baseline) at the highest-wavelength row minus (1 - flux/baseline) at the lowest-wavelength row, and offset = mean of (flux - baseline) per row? -17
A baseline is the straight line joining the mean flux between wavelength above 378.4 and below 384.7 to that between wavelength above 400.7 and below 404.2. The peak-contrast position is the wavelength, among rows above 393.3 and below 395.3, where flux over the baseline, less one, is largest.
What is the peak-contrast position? 395.063 nm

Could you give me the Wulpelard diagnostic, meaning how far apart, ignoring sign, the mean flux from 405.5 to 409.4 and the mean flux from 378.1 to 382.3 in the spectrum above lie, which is 2.0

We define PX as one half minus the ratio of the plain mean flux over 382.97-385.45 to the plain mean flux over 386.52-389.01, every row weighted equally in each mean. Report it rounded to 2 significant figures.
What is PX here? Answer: -0.42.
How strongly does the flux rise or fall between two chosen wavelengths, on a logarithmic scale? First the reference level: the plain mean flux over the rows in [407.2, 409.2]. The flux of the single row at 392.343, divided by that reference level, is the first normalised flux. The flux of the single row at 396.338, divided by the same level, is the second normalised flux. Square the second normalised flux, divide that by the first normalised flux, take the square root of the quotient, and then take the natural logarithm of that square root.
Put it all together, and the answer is -0.28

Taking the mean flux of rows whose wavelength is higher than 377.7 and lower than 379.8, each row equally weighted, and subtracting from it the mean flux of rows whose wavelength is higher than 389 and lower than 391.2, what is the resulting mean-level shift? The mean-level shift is 1.0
